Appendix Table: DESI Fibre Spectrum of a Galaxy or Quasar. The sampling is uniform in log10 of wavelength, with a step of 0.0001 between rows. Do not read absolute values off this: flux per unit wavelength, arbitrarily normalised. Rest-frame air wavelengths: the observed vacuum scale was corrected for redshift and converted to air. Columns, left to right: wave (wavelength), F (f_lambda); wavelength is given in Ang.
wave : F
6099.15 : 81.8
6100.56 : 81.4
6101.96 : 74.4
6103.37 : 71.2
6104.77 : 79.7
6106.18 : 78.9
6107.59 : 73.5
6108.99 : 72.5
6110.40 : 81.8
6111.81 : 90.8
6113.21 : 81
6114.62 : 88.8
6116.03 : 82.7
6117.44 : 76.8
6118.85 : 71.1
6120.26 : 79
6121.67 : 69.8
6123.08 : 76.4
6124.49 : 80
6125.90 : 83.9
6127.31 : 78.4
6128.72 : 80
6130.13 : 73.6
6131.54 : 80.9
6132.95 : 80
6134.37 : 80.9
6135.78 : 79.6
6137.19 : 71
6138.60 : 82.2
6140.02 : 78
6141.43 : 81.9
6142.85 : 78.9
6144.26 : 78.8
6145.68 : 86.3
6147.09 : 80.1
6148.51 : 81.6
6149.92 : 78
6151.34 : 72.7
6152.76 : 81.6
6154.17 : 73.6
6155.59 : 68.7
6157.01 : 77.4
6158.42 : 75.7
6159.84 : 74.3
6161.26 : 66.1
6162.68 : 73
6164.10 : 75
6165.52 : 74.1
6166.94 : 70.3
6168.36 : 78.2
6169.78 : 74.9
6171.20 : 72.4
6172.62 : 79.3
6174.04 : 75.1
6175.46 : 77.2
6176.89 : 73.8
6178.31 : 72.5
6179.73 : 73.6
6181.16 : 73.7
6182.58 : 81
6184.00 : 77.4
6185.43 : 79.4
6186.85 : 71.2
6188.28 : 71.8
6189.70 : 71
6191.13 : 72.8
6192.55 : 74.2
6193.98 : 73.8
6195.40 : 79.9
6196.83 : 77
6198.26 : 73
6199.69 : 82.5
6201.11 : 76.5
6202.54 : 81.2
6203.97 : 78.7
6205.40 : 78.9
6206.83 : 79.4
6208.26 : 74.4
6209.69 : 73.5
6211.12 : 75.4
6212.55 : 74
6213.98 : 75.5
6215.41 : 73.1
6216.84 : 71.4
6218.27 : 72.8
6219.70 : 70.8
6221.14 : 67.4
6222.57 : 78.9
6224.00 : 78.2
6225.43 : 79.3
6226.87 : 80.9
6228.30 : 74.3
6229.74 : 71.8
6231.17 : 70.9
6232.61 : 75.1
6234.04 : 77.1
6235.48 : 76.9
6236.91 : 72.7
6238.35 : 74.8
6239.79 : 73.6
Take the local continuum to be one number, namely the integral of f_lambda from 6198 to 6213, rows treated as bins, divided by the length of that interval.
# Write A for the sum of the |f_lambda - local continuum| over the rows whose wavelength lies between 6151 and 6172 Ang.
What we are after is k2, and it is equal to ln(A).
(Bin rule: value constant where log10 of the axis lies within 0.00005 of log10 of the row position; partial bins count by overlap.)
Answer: 4.12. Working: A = 61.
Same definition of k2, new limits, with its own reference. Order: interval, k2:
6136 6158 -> 4.07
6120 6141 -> 3.94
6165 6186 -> 3.78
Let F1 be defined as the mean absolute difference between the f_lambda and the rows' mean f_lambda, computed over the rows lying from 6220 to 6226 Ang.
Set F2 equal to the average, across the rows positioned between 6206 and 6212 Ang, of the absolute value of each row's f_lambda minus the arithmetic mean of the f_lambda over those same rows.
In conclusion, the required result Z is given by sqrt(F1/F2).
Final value 1.5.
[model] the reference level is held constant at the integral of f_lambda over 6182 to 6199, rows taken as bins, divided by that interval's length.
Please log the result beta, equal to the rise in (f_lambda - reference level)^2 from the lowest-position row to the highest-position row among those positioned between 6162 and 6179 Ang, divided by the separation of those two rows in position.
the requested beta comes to 0.2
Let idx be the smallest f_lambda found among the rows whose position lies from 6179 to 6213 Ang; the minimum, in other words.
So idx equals 71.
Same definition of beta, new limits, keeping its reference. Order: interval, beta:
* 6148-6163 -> -2.6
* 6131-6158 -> -1.1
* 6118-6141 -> -0.4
